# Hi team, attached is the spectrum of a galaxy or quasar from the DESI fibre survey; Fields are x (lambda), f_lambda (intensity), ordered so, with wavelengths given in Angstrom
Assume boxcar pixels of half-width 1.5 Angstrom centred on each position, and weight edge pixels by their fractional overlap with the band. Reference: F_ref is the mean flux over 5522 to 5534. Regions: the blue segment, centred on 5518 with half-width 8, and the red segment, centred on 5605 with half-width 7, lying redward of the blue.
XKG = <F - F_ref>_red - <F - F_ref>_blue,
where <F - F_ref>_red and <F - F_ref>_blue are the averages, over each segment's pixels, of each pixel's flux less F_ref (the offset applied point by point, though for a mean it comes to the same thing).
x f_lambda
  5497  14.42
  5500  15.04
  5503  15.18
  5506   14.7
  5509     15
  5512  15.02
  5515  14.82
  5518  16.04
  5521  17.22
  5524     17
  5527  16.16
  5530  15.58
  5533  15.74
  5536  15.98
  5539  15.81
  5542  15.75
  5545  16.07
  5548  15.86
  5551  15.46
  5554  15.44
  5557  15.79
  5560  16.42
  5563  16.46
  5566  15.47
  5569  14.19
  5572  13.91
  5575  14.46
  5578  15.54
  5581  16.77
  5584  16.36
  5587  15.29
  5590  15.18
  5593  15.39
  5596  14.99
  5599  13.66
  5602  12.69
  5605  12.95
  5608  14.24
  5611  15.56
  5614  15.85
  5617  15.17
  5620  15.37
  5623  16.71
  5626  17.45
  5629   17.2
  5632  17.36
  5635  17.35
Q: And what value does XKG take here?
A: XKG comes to -2.2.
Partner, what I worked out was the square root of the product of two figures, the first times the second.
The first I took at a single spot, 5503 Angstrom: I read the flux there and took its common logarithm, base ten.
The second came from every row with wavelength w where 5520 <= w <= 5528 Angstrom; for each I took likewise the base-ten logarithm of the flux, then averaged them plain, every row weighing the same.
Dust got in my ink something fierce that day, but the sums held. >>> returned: 1.20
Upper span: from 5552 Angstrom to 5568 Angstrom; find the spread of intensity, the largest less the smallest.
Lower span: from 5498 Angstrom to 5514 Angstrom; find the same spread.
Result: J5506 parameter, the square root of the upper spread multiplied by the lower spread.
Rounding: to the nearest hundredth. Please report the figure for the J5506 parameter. 0.70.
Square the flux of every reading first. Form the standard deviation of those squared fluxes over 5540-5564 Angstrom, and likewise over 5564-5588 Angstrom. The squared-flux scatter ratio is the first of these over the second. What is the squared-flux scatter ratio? 0.40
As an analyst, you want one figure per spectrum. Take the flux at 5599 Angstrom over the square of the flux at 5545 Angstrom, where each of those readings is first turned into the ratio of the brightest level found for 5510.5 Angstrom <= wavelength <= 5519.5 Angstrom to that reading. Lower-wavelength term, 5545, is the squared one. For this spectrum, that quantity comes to 1.18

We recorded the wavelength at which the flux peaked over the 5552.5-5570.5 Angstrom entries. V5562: 5563 Angstrom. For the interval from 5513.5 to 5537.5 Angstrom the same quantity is 5521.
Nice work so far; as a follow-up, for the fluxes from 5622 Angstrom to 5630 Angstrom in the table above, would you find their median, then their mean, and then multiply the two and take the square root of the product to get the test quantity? 17.2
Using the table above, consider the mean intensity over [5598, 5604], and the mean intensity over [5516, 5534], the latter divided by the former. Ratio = 1.24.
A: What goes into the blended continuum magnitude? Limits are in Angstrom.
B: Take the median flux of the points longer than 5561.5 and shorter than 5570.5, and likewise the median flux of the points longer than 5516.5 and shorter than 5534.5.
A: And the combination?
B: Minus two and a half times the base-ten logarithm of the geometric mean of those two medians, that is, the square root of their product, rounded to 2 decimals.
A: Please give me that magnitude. -3.00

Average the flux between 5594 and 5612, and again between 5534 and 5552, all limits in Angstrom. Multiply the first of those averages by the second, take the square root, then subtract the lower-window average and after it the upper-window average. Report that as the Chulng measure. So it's -14.9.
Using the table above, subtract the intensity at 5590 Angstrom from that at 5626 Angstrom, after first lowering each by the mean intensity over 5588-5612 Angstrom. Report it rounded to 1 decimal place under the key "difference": 2.3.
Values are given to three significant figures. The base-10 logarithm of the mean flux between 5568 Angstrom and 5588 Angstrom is 1.18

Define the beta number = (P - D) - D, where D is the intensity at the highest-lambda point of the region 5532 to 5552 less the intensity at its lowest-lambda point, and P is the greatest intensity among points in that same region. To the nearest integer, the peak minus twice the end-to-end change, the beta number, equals 17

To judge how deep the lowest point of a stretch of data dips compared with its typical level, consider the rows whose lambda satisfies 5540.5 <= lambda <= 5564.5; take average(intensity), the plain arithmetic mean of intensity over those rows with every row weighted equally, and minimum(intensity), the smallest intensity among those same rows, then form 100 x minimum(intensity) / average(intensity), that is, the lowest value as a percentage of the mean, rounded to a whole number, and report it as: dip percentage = 97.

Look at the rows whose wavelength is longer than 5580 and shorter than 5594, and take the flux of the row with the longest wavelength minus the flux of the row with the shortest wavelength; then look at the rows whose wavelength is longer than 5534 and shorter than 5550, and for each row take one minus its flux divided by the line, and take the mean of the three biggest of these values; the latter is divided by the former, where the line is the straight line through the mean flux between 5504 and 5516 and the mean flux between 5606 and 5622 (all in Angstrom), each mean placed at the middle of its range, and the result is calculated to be 0.039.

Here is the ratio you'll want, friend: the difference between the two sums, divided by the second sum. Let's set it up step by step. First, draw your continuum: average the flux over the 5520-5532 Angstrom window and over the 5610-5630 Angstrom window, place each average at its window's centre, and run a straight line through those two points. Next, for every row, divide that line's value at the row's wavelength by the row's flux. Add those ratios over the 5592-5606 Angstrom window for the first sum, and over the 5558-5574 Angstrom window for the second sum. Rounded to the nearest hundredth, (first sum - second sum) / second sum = 0.09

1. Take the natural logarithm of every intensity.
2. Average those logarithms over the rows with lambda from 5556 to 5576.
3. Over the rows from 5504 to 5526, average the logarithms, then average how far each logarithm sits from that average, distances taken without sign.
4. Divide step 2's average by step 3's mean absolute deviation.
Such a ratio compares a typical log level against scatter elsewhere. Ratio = 47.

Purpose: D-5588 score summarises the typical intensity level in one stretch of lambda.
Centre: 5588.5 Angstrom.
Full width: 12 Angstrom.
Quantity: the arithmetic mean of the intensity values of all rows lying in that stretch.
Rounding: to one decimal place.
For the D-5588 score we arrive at 15.6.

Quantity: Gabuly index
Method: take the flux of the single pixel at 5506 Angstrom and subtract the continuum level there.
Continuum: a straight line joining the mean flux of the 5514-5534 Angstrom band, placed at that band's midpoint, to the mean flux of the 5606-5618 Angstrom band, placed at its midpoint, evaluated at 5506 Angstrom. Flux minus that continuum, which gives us -1.6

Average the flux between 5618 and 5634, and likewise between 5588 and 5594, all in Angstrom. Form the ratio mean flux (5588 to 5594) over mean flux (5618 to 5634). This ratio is 0.91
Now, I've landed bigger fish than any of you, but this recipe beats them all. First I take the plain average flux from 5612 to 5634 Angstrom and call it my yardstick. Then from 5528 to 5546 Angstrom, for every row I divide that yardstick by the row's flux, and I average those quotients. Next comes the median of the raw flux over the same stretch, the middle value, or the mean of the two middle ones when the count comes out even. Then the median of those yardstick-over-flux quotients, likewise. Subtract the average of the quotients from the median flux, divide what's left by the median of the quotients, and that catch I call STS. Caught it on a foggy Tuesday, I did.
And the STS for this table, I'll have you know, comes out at 14.1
